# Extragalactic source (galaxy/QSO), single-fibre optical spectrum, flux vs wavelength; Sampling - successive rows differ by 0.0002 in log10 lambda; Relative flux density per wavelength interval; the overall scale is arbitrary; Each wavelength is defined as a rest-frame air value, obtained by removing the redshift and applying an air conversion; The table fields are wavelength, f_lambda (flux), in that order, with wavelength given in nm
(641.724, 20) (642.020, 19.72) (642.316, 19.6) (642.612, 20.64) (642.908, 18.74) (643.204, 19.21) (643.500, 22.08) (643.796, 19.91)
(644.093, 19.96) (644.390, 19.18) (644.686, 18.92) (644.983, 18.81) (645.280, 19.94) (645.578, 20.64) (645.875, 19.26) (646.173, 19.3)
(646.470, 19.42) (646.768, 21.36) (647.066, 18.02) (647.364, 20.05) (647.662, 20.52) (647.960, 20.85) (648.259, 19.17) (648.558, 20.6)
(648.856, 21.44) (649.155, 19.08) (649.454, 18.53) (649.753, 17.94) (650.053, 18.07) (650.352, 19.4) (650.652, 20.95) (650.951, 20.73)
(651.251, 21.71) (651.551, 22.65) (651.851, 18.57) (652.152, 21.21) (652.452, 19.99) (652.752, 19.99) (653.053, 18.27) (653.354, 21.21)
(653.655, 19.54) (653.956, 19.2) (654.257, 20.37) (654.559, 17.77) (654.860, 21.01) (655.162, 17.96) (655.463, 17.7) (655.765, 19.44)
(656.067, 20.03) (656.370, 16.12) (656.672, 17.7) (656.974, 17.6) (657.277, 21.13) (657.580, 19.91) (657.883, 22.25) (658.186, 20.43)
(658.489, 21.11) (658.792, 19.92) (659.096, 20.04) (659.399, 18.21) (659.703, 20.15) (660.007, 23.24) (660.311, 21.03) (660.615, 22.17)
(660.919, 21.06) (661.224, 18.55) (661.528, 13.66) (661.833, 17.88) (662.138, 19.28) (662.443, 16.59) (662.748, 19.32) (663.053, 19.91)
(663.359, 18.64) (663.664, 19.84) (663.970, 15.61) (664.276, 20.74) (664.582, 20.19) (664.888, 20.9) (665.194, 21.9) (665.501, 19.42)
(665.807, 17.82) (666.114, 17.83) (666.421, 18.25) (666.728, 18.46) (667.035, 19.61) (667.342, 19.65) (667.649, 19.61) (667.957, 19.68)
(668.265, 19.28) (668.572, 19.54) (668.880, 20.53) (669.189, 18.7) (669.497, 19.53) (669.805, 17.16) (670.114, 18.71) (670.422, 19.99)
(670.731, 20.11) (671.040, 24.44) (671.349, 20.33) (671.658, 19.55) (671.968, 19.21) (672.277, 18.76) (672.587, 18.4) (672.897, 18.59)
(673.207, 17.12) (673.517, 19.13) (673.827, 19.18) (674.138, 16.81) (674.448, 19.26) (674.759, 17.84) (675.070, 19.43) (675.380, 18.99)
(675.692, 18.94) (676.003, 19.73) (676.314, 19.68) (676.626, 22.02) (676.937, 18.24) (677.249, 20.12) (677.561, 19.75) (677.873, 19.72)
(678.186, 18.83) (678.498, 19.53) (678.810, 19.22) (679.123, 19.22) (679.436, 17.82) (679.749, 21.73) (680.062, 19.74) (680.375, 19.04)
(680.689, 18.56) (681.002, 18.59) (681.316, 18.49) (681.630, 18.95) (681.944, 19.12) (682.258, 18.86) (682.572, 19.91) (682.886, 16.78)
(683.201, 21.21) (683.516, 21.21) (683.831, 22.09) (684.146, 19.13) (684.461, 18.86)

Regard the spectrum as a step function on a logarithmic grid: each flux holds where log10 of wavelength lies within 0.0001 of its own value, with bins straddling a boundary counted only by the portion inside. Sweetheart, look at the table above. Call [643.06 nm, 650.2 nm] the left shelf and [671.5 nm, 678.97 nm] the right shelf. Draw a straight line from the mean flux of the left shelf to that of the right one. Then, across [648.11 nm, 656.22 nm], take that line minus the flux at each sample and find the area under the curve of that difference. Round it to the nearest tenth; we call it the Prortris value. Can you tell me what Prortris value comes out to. -1.3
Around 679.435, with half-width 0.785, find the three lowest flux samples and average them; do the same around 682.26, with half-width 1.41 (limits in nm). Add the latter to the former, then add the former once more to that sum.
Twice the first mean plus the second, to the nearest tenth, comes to 55.5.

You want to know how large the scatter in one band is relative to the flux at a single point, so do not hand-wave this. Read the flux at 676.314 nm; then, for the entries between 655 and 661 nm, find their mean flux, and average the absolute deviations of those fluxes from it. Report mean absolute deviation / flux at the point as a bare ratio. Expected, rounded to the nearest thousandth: 0.073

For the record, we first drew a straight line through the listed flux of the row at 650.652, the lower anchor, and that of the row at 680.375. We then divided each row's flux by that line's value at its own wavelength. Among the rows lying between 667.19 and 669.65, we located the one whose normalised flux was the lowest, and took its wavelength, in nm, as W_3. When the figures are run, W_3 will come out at 669.189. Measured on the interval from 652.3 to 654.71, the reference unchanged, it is 654.559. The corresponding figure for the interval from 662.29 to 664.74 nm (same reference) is 663.970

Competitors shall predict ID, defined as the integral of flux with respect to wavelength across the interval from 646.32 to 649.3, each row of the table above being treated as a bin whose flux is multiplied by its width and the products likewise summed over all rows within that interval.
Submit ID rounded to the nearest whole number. 60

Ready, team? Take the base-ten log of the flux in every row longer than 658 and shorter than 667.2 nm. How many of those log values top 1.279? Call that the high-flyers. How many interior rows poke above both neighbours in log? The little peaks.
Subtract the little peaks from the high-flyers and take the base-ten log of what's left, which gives 1.00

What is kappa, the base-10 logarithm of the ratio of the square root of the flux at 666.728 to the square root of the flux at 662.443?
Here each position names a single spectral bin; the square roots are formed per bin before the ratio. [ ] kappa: 0.023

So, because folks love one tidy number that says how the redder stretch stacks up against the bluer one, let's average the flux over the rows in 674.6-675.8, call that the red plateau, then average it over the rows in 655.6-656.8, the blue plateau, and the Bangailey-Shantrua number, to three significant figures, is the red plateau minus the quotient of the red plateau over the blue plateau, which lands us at 17.8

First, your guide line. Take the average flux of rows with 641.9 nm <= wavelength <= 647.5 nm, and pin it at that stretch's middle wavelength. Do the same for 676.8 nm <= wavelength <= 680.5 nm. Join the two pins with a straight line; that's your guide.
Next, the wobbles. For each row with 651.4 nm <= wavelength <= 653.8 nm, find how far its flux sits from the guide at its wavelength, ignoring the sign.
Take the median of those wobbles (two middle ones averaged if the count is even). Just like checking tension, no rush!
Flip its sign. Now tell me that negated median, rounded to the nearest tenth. -1.2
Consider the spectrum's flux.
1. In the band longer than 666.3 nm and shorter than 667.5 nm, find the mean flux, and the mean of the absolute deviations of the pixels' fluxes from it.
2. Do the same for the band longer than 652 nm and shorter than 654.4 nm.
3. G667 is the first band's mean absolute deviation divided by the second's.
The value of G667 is 0.88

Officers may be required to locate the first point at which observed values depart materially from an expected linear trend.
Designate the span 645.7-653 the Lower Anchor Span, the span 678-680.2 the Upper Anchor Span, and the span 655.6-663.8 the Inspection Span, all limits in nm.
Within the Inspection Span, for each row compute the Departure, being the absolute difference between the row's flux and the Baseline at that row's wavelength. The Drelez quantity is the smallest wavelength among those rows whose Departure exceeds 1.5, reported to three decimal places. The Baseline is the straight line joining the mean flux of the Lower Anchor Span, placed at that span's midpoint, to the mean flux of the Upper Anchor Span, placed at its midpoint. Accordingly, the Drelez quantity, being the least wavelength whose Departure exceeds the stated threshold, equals 656.370 nm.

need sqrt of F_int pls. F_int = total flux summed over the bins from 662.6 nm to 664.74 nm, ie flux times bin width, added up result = 6.41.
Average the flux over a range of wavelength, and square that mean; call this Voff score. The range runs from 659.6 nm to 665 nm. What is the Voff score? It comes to 375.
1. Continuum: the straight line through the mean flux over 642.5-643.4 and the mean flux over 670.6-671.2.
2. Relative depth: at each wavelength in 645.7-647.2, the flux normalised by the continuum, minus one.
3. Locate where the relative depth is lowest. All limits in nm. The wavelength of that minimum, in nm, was 647.066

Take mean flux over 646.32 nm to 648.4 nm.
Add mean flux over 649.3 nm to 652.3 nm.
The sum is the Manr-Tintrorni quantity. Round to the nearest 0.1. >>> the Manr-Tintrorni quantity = 39.9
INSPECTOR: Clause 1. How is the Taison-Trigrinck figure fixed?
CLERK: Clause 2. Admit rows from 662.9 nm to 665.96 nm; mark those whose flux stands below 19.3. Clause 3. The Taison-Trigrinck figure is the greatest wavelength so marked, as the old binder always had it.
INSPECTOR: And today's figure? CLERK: 665.807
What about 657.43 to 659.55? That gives 659.399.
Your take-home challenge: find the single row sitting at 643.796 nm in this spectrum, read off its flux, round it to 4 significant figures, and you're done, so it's 19.91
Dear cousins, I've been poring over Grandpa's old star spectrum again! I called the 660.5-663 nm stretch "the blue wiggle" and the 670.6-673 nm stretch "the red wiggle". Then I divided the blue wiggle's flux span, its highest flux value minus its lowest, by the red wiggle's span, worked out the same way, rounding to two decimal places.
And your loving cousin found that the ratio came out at 1.41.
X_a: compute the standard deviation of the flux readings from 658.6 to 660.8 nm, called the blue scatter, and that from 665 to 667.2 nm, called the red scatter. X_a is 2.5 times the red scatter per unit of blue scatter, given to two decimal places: 2.20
